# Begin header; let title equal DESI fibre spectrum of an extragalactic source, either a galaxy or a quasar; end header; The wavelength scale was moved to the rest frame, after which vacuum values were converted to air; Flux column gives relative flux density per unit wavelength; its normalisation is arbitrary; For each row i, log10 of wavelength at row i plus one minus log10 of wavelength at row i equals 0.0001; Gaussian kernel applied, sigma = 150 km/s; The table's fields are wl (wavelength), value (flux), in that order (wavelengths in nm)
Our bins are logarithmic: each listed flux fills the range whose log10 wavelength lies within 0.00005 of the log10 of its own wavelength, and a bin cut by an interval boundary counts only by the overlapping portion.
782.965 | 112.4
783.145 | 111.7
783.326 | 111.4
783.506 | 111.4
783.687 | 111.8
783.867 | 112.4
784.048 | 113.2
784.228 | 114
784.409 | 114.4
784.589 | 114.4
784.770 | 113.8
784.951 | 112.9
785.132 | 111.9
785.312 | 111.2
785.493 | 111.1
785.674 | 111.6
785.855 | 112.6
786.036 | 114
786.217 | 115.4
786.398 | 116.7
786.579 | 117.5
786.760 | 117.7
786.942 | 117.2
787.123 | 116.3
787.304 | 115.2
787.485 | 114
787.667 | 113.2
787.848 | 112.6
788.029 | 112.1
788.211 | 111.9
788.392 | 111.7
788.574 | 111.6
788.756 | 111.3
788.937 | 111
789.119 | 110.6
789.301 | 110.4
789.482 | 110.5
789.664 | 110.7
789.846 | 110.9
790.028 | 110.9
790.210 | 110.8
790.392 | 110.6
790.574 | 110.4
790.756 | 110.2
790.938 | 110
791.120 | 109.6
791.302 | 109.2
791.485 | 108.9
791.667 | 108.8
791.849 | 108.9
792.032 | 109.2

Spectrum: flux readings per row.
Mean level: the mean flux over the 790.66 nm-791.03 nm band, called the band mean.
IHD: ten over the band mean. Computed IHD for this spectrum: 0.0908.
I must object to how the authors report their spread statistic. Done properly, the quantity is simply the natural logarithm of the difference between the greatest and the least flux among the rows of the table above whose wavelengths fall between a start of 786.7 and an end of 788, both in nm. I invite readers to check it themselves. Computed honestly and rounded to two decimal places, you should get 1.63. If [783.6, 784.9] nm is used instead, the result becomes 0.96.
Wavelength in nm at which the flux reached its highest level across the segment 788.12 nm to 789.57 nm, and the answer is 788.211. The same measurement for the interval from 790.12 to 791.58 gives 790.210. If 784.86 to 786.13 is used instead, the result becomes 786.036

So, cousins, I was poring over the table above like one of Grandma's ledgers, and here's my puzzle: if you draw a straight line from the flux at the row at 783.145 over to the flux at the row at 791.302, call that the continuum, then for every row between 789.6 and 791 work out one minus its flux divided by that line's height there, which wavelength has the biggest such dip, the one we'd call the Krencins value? 790.938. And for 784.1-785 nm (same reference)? 784.951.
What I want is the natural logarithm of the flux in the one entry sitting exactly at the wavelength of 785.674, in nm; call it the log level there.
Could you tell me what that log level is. 4.71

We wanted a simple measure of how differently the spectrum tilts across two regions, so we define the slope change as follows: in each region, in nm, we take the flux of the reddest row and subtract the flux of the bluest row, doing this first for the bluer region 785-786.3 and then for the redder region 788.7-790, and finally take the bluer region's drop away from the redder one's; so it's -4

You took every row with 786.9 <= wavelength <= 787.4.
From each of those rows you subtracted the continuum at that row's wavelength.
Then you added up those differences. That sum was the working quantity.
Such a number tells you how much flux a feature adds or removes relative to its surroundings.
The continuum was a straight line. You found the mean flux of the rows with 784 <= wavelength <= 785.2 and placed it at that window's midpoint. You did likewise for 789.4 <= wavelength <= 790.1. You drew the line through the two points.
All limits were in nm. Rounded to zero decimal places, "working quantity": 12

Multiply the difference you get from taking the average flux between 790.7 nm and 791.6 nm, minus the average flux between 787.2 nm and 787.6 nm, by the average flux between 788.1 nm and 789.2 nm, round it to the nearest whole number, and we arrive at -559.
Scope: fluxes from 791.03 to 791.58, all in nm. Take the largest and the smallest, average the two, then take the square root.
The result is 10.5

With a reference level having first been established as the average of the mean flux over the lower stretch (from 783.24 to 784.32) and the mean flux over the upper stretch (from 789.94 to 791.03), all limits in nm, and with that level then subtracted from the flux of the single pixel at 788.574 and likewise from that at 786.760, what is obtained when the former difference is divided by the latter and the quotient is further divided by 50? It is 0.001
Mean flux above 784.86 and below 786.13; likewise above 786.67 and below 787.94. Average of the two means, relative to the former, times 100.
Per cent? 101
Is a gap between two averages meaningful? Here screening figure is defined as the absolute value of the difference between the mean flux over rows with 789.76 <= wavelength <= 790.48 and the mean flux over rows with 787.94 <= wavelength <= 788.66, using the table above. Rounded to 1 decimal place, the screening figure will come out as 1.0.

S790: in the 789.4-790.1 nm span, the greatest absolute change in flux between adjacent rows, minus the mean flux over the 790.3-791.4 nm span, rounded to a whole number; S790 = -110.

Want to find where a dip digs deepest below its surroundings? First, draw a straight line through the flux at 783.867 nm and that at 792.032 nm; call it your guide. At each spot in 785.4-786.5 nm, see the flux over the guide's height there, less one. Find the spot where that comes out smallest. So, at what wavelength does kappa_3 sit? 785.493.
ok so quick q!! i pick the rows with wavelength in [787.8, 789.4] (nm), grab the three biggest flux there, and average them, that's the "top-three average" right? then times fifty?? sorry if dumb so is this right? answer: 5610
